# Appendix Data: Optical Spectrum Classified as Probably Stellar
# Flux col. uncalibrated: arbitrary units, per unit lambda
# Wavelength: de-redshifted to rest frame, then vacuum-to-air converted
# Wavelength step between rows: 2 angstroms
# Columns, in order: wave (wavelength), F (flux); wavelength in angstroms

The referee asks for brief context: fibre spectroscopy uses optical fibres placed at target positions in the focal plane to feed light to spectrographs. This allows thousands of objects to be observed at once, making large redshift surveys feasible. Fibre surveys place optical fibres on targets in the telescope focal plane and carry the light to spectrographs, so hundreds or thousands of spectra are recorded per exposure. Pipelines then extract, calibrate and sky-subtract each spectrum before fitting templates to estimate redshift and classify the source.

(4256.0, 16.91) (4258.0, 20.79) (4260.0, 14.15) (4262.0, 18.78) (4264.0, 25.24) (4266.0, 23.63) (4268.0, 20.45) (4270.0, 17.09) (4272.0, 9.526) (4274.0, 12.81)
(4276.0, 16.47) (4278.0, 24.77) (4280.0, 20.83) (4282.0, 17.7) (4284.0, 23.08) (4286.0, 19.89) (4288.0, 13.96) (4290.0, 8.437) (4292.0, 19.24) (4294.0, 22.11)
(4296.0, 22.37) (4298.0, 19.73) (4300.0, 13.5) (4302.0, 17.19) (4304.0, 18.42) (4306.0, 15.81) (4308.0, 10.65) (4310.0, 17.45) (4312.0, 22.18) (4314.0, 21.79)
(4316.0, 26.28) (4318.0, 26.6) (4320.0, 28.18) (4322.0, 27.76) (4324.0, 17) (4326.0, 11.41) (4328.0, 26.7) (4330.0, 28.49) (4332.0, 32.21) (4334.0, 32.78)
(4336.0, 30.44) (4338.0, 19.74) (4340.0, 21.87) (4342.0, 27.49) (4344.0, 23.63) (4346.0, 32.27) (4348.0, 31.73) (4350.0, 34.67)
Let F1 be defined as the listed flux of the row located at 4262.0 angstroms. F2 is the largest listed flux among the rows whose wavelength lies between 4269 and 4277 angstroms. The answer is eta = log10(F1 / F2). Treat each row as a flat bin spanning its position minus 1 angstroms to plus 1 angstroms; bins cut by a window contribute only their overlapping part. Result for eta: 0.04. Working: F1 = 18.78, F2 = 17.09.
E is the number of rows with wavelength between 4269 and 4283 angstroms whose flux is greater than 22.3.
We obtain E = 1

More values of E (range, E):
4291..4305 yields 1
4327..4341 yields 5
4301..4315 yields 0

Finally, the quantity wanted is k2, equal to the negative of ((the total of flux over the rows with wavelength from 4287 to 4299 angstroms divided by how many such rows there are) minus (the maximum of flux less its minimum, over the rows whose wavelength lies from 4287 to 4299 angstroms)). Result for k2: -4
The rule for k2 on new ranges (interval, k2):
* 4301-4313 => -5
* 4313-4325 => -13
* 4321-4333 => -3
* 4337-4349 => -14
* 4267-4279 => -2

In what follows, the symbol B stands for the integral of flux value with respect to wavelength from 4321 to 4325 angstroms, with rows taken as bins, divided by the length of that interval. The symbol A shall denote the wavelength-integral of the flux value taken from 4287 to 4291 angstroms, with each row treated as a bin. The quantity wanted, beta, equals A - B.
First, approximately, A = 44.8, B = 22.4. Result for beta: 22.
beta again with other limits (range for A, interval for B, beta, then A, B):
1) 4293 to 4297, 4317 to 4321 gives 62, 89.0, 27.4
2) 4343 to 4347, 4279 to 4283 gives 93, 111.8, 19.3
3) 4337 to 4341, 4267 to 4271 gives 64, 83.2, 18.8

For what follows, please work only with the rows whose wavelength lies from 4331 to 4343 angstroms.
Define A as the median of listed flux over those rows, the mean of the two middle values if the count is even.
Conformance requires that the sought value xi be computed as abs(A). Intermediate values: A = 29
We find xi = 29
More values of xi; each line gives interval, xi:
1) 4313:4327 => 26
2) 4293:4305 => 19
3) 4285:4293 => 17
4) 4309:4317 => 22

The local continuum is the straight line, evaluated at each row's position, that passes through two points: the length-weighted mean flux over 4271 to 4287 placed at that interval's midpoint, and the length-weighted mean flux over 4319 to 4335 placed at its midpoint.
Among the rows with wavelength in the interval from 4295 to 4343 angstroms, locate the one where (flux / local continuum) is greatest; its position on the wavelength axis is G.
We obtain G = 4334.0 angstroms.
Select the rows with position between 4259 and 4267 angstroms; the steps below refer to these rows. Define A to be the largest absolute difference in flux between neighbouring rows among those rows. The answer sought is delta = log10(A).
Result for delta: 0.81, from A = 6.5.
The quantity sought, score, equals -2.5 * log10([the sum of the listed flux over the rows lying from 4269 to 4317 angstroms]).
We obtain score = -6.6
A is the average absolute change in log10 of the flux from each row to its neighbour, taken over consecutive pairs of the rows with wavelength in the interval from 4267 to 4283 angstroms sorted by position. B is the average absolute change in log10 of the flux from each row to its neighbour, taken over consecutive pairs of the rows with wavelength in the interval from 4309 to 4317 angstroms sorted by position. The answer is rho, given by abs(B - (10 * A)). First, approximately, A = 0.13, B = 0.06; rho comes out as 1.21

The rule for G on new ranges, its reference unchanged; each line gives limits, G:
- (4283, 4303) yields 4284.0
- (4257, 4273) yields 4264.0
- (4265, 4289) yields 4266.0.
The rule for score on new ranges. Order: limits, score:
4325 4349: -6.3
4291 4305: -5.3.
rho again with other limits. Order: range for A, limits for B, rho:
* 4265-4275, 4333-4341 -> 1.22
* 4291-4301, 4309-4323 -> 0.67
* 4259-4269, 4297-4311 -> 0.73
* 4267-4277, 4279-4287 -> 1.34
